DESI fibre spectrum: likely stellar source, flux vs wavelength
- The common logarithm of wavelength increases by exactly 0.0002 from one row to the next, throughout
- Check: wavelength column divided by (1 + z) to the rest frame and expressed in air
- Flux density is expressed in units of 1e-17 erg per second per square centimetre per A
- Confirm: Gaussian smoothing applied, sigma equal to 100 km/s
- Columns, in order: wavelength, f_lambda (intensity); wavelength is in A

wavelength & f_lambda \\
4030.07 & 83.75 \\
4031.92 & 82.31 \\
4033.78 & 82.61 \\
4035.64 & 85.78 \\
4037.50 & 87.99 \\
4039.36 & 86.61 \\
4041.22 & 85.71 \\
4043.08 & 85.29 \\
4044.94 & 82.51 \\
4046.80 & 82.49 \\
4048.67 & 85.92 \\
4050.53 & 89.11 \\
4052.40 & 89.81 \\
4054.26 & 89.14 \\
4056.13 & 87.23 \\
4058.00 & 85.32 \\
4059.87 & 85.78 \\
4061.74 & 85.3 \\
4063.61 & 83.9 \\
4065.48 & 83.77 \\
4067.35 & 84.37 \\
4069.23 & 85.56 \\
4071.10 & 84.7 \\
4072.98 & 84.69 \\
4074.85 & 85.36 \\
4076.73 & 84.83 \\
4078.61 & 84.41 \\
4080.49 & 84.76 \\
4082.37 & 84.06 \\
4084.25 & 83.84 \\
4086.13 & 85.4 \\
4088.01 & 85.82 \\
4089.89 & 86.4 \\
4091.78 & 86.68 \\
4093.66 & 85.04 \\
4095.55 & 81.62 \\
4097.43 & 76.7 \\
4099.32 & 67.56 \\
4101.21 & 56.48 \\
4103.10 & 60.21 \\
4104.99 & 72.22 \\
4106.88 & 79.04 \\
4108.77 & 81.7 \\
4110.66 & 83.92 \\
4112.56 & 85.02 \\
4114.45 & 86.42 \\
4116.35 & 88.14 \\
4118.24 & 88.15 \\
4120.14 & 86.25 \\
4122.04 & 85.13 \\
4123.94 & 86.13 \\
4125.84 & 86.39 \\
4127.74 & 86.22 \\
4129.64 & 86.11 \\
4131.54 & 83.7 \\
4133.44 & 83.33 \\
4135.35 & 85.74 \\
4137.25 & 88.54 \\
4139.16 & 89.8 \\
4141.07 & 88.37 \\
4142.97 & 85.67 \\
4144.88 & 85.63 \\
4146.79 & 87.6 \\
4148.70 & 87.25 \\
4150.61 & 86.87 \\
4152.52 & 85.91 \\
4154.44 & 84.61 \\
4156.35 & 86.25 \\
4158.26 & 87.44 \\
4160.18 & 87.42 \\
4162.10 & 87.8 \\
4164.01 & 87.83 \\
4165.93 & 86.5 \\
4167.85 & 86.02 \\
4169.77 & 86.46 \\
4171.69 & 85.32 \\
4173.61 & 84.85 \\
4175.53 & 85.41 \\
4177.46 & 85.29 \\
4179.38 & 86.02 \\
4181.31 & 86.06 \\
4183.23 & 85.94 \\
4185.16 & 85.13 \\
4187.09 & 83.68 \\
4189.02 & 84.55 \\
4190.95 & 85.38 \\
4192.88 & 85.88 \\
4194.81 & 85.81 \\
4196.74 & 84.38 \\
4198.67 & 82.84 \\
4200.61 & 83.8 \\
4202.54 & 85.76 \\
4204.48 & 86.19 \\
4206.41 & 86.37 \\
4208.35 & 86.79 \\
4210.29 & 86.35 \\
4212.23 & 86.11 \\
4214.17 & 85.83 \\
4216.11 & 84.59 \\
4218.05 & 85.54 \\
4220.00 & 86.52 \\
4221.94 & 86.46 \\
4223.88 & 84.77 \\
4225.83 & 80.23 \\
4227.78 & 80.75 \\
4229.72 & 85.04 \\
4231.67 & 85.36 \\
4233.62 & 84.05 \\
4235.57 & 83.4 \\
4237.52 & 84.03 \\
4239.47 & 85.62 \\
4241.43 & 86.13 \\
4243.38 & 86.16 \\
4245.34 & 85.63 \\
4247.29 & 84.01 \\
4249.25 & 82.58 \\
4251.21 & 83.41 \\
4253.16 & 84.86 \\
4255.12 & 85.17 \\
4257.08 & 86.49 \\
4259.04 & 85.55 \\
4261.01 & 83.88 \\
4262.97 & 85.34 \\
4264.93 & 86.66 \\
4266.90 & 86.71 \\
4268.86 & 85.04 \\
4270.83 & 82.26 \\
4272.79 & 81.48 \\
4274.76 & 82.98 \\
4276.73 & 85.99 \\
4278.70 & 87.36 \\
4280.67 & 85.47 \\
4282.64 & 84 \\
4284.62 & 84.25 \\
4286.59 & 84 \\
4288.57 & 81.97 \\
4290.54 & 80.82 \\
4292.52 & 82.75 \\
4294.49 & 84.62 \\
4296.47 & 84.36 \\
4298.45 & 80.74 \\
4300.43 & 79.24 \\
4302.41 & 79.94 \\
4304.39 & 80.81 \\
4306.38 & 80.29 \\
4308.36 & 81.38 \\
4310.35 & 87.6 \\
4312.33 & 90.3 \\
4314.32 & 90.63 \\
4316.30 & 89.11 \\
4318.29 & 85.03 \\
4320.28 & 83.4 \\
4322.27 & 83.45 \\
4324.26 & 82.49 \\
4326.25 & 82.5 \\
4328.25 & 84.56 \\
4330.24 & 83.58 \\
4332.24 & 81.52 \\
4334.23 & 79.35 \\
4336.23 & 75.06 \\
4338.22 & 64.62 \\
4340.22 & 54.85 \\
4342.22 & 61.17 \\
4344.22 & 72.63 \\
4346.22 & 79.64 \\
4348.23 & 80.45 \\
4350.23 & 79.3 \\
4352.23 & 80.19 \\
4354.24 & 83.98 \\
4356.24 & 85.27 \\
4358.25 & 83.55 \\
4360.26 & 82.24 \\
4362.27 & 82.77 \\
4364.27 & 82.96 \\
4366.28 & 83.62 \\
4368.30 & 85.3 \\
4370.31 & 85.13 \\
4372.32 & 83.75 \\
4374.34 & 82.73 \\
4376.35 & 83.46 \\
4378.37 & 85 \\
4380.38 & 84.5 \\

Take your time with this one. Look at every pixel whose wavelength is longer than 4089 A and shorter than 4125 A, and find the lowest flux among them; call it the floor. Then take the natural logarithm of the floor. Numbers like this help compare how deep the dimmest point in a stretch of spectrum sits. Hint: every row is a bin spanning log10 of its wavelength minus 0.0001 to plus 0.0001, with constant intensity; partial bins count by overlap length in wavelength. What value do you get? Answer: 4.03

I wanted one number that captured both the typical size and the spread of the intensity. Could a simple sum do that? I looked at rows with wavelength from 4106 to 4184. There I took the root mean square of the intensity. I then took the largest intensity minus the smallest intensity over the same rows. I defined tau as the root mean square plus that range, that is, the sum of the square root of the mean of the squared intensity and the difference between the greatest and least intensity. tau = 97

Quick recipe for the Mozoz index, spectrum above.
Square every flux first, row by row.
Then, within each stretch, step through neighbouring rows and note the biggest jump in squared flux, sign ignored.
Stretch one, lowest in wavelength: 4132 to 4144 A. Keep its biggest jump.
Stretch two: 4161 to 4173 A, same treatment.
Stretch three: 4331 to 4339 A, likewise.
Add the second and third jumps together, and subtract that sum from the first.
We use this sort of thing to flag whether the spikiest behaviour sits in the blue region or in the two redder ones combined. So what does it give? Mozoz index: -1202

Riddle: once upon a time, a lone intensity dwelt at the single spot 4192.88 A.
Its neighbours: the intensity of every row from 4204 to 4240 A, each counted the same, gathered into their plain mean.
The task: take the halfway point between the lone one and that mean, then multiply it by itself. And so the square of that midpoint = 7295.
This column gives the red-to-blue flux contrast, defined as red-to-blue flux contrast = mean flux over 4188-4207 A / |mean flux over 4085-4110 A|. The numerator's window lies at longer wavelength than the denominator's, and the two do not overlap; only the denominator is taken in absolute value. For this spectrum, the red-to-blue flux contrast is 1.10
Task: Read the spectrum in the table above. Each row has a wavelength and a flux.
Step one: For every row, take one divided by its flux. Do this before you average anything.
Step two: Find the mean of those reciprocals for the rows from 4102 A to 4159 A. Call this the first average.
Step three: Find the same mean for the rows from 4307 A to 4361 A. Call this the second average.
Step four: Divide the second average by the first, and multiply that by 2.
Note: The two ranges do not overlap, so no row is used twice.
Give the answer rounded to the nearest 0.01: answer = 2.12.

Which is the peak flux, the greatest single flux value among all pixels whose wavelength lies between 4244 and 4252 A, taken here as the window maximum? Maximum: 85.63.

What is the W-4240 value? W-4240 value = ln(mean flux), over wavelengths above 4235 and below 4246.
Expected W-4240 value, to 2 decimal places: 4.44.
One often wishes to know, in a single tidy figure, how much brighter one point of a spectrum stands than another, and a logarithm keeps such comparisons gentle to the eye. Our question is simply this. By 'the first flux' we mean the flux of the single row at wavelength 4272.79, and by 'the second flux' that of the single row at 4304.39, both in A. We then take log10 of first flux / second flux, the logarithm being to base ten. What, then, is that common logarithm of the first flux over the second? 0.004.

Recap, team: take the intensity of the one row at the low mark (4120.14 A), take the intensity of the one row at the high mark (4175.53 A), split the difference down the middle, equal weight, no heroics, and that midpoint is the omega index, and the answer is 85.8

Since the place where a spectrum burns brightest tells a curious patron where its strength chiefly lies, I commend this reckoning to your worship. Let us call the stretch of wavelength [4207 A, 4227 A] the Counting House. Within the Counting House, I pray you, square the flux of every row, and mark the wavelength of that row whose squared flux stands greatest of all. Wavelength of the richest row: 4208.35 A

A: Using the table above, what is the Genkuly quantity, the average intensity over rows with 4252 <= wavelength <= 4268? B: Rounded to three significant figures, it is 85.6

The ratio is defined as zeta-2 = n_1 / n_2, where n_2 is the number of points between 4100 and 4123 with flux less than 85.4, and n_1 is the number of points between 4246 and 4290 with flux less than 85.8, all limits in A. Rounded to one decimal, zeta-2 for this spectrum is 2.1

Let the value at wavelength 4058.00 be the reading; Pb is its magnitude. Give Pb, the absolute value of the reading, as 85.3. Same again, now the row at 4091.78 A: 86.7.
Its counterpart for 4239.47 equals 85.6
